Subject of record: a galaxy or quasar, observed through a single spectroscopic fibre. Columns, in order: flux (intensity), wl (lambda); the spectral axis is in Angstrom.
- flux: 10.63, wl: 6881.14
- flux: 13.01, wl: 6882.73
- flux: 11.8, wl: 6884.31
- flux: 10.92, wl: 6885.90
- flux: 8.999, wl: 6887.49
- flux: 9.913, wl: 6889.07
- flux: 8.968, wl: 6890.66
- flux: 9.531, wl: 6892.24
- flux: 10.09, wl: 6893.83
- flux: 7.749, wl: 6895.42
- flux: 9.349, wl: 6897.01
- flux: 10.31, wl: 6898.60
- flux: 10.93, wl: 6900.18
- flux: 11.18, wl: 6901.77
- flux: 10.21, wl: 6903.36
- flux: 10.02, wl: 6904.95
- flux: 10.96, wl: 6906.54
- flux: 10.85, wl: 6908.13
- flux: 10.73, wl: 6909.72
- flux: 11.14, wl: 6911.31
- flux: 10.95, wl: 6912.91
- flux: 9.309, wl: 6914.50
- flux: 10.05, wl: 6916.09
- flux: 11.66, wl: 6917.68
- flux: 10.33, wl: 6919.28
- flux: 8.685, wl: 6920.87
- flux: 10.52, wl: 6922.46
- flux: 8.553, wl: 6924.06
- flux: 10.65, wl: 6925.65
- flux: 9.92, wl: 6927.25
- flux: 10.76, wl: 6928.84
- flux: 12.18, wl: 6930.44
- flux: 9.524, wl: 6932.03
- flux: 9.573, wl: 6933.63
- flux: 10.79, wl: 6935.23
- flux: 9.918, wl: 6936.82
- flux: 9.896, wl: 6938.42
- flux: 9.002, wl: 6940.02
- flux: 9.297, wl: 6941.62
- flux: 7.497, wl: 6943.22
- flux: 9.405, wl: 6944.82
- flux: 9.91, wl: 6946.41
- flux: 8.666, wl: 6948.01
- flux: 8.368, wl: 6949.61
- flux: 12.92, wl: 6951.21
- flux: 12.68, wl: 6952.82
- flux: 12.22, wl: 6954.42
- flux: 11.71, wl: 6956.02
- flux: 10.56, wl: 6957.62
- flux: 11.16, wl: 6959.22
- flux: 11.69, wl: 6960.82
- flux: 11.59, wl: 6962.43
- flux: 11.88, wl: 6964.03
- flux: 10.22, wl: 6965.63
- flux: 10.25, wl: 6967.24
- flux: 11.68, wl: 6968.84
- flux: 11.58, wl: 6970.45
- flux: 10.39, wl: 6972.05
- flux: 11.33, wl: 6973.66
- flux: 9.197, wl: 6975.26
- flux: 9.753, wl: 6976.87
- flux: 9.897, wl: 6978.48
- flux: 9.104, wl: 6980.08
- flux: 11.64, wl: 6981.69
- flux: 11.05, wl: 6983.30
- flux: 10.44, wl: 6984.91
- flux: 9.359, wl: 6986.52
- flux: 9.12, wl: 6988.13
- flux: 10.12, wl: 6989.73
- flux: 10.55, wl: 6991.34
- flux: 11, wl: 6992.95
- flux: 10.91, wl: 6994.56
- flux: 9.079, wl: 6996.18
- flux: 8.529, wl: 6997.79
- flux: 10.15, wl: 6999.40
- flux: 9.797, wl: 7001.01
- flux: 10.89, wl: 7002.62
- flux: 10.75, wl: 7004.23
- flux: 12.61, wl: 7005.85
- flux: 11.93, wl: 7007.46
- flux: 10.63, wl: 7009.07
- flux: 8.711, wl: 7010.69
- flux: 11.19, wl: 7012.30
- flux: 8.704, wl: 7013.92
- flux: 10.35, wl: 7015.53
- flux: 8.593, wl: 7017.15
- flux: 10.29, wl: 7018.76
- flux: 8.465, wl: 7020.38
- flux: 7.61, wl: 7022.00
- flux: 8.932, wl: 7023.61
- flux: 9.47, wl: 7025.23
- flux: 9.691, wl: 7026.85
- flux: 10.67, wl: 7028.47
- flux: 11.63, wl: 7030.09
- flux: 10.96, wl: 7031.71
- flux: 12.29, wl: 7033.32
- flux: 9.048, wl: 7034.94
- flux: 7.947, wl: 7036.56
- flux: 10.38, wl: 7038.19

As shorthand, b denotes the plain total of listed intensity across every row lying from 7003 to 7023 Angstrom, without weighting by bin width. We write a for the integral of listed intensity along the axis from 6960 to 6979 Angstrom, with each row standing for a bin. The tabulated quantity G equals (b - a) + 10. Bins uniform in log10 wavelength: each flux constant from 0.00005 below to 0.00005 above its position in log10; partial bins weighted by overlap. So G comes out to -75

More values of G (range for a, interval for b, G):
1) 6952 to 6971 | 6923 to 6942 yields -87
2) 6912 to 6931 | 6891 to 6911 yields -63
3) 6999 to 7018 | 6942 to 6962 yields -60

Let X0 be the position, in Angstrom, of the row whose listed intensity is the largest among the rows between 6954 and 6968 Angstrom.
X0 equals 6954.42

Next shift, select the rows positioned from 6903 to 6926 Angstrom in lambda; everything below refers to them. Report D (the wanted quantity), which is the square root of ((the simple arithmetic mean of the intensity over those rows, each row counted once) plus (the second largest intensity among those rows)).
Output 4.63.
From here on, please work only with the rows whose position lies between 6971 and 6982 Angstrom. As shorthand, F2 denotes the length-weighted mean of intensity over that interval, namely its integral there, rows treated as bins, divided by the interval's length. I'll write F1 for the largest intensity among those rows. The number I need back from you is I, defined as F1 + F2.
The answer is 21.8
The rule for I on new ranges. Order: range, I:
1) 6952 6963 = 24.3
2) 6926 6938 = 22.6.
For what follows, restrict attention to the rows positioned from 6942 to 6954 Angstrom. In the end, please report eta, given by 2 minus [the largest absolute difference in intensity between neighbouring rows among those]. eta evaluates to -2.6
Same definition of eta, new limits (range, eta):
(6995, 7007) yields 0.1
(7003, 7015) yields -0.5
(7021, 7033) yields 0.7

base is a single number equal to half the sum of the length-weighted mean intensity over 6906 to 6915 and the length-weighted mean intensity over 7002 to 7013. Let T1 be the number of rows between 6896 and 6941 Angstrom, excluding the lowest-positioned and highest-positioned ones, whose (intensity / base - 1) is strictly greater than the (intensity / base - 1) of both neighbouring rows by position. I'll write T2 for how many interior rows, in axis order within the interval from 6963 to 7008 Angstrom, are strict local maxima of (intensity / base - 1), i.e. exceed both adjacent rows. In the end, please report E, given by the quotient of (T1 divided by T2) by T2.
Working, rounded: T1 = 8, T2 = 8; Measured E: 0.125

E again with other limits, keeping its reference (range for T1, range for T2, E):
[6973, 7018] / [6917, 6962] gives 0.163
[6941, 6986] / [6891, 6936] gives 0.125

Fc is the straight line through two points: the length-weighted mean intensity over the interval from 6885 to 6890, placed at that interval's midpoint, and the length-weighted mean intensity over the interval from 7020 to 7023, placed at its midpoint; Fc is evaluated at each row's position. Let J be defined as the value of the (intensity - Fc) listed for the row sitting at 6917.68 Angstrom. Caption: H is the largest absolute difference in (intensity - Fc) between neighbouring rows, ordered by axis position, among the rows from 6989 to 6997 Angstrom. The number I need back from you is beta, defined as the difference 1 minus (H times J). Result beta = -2.9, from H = 1.81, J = 2.1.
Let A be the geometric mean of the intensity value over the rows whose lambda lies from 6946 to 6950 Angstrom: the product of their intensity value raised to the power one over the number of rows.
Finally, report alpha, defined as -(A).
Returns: -9.0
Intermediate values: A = 9.0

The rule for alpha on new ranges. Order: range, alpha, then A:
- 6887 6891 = -9.3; 9.3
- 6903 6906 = -10.1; 10.1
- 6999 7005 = -10.4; 10.4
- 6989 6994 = -10.6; 10.6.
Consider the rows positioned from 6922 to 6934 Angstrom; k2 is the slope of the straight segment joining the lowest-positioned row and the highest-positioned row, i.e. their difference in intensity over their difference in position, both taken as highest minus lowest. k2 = -0.08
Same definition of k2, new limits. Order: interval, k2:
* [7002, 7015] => -0.19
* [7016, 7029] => 0.18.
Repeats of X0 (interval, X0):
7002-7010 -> 7005.85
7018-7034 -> 7033.32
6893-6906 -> 6901.77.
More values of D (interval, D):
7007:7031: 4.63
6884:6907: 4.61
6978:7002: 4.59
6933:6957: 4.78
